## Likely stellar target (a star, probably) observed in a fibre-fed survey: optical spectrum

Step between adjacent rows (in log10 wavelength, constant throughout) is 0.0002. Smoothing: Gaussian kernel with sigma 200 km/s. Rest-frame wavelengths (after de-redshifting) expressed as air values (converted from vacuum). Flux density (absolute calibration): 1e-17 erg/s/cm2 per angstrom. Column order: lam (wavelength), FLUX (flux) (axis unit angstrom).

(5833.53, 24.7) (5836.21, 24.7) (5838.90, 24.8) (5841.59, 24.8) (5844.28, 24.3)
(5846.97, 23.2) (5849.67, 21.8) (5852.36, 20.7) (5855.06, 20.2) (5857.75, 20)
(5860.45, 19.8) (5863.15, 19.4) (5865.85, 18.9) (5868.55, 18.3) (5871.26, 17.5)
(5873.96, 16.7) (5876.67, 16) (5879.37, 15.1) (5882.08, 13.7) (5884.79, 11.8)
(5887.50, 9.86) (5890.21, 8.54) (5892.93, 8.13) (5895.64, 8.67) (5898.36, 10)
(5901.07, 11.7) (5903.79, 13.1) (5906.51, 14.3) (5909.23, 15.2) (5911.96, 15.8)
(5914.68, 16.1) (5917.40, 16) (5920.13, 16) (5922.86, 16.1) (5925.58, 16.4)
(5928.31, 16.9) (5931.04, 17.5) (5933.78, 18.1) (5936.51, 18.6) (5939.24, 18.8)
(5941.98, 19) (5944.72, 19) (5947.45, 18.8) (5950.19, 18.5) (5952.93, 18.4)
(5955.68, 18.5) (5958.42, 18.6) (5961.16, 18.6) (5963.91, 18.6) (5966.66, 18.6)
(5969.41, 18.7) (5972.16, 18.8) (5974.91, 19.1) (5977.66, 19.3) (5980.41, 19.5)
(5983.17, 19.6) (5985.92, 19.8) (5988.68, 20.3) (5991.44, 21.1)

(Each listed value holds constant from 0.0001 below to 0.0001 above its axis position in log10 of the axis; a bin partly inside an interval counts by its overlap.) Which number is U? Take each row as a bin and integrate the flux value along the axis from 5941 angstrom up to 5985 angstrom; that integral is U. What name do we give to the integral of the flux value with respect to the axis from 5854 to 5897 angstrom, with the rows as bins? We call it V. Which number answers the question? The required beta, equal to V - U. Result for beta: -180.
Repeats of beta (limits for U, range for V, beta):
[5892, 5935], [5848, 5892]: 115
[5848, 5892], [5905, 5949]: 14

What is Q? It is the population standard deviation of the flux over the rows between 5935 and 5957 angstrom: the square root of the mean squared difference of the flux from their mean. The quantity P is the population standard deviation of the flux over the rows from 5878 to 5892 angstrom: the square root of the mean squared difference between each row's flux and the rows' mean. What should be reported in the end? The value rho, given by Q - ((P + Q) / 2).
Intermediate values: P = 2.4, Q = 0.22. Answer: -1.1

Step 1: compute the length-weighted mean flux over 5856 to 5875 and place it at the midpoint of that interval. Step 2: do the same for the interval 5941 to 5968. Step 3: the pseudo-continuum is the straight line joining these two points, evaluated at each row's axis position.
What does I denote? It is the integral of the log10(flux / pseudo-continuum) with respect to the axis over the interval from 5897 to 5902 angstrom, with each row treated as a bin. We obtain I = -1.2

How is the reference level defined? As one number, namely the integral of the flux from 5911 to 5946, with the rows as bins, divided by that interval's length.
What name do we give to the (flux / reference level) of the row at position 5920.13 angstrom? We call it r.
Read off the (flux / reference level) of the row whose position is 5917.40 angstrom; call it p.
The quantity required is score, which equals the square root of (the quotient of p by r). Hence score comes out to 1.00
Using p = 0.93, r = 0.9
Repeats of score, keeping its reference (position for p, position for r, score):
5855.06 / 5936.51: 1.04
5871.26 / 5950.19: 0.97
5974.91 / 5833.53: 0.88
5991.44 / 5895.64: 1.56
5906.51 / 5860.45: 0.85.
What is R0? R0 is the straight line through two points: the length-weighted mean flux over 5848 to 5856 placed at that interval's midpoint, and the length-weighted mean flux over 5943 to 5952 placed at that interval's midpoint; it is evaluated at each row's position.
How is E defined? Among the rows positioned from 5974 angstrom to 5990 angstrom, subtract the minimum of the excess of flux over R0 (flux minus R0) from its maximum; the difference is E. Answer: 1.5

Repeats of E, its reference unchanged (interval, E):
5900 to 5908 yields 2.7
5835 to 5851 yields 2.8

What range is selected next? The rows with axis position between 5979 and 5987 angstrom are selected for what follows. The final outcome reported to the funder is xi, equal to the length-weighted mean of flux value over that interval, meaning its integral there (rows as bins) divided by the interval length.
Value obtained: 19.6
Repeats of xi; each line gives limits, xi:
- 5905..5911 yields 14.8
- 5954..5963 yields 18.6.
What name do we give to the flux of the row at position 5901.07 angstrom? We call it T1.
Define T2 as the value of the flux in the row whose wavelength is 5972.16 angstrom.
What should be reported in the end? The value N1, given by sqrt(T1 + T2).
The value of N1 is 5.5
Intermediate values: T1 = 11.7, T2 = 18.8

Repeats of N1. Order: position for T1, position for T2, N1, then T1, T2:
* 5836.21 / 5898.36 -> 5.9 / 24.7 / 10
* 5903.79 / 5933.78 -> 5.6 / 13.1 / 18.1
